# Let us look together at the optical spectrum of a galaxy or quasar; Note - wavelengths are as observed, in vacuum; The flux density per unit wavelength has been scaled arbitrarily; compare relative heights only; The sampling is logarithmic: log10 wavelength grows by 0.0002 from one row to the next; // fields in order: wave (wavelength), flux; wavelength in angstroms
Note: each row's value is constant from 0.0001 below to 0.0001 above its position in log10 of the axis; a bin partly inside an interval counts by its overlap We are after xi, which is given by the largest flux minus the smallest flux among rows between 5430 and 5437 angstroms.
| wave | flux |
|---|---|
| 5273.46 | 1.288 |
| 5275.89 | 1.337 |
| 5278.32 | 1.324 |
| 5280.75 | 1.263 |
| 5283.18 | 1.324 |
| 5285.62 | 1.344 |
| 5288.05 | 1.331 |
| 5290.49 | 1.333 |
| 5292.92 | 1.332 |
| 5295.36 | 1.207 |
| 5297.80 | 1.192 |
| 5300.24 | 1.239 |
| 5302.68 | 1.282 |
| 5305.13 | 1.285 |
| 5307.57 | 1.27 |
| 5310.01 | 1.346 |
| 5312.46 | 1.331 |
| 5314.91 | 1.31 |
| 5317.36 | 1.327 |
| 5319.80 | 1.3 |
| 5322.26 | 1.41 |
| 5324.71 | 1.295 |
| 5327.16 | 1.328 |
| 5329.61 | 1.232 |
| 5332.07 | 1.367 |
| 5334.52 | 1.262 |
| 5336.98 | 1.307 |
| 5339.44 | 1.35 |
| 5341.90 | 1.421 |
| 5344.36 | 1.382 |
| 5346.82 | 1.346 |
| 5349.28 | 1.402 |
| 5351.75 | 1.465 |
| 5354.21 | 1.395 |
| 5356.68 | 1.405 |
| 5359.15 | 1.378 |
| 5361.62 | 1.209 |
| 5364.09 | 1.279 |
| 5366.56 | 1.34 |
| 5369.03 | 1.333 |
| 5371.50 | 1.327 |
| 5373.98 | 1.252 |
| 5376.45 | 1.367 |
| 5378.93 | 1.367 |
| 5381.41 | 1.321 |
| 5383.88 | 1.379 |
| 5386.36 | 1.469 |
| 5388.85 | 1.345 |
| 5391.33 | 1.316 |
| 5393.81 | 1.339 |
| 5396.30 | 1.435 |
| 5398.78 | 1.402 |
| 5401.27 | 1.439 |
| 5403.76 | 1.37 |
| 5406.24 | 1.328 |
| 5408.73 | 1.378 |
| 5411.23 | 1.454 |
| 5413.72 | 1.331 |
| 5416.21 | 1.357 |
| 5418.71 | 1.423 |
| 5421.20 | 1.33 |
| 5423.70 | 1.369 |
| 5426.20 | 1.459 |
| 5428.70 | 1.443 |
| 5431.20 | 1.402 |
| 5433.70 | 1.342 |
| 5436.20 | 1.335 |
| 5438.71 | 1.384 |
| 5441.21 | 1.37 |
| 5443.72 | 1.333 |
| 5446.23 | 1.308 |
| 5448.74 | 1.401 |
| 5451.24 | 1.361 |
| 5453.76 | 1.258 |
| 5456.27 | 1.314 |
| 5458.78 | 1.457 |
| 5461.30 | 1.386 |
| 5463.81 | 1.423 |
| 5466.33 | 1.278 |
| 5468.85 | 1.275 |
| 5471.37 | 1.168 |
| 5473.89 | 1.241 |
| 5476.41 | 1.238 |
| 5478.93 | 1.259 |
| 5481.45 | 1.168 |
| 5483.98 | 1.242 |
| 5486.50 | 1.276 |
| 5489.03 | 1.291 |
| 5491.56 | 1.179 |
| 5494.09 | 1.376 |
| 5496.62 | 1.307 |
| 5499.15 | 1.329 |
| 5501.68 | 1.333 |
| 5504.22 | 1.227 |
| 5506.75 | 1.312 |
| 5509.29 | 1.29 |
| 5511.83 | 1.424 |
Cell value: 0.07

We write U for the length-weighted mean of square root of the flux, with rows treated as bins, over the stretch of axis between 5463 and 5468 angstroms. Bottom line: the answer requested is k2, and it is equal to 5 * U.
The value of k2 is 5.77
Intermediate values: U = 1.15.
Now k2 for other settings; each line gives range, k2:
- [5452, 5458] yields 5.71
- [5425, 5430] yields 6.02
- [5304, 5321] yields 5.73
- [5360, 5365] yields 5.59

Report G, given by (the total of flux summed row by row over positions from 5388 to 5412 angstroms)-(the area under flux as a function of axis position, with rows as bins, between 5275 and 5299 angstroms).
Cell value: -17.4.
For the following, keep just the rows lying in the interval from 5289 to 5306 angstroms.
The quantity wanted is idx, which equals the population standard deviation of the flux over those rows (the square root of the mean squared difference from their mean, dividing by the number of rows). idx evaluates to 0.052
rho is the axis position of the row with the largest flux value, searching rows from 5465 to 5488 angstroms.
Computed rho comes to 5466.33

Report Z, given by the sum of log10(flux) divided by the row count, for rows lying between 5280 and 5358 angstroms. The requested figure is 0.122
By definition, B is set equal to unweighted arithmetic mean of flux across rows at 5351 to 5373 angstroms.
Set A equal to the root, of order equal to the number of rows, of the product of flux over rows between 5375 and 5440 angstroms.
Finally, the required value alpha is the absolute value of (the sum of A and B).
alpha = 2.73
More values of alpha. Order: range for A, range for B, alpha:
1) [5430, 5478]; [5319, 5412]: 2.68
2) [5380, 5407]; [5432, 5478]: 2.70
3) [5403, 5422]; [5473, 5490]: 2.62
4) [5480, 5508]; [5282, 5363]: 2.60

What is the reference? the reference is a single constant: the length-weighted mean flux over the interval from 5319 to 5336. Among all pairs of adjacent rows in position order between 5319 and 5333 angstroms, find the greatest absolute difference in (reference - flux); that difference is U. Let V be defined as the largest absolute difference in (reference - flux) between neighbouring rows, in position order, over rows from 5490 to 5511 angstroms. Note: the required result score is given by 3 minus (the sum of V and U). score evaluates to 2.67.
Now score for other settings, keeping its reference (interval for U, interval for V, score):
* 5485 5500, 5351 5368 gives 2.63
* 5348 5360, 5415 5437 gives 2.84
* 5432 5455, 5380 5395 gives 2.77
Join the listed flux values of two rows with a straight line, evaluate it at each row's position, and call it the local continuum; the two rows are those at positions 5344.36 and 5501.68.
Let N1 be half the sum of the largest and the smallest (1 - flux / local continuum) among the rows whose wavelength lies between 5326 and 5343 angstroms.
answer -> 0.042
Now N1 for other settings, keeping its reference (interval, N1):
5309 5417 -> 0.024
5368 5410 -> 0.007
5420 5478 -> 0.024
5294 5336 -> 0.066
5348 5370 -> 0.030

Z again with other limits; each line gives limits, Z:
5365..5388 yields 0.130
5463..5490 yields 0.100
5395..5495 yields 0.126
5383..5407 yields 0.140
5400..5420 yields 0.141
